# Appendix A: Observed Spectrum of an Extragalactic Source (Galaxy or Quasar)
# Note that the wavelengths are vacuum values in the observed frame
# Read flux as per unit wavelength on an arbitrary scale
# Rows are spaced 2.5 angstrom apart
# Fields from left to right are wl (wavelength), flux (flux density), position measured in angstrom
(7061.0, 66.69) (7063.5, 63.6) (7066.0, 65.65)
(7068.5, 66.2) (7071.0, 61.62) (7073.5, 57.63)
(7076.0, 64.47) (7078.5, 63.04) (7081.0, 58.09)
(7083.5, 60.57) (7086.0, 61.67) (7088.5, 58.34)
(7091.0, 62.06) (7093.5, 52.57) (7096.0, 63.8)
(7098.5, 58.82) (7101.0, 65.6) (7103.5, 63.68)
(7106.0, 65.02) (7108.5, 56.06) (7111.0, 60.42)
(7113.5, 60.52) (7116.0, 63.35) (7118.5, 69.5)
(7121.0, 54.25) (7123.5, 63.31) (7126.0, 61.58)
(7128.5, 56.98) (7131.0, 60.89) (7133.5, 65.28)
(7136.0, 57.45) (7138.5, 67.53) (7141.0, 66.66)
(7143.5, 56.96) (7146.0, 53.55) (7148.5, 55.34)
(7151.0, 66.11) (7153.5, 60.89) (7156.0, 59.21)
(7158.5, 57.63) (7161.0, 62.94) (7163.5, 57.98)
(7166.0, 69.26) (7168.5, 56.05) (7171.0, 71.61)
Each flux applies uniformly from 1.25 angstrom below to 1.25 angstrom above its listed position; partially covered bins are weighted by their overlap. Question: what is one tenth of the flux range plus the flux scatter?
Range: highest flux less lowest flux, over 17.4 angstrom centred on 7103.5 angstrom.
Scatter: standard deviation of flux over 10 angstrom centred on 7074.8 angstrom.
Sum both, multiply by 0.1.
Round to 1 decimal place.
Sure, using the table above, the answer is 1.2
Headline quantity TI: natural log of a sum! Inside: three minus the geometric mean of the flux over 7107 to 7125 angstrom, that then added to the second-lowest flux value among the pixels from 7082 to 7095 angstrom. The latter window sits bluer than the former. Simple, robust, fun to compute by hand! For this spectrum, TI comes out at -0.8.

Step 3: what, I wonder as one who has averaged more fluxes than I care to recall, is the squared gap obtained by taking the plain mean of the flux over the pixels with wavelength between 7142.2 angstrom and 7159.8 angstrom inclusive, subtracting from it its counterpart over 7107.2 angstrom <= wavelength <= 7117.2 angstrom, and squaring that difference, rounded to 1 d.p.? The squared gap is 2.4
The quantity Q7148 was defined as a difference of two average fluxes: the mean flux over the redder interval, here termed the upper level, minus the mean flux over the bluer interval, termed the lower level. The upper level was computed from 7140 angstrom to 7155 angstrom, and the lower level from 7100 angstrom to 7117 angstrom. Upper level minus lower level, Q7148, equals -2.2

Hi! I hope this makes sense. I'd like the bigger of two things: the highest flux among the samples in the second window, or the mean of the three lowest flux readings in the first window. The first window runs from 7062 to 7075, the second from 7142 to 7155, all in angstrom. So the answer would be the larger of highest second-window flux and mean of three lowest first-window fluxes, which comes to 66.1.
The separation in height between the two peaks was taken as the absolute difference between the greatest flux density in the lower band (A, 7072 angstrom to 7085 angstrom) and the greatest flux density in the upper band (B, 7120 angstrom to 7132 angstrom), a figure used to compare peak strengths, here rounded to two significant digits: 1.2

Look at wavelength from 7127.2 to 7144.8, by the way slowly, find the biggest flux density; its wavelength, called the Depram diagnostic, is 7138.5 angstrom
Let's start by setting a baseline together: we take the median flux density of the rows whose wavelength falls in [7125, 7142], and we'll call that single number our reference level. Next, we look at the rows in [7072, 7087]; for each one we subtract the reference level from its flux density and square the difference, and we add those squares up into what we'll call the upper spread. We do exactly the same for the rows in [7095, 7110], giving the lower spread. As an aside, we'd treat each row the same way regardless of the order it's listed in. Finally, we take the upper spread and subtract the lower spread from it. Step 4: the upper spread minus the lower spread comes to -36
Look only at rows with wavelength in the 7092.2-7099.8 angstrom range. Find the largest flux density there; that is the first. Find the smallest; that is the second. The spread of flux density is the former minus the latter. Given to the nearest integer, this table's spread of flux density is 11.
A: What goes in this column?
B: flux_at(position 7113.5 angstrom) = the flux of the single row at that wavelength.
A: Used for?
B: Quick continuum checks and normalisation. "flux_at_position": 60.52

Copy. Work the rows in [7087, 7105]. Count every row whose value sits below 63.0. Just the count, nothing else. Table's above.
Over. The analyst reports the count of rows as 4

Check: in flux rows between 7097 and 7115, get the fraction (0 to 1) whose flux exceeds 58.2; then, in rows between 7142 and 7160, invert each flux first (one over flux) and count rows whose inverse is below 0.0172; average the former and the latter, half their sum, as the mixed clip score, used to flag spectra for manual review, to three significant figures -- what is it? 1.93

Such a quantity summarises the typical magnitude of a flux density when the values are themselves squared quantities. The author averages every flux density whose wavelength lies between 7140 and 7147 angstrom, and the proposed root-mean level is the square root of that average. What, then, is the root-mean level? 7.68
